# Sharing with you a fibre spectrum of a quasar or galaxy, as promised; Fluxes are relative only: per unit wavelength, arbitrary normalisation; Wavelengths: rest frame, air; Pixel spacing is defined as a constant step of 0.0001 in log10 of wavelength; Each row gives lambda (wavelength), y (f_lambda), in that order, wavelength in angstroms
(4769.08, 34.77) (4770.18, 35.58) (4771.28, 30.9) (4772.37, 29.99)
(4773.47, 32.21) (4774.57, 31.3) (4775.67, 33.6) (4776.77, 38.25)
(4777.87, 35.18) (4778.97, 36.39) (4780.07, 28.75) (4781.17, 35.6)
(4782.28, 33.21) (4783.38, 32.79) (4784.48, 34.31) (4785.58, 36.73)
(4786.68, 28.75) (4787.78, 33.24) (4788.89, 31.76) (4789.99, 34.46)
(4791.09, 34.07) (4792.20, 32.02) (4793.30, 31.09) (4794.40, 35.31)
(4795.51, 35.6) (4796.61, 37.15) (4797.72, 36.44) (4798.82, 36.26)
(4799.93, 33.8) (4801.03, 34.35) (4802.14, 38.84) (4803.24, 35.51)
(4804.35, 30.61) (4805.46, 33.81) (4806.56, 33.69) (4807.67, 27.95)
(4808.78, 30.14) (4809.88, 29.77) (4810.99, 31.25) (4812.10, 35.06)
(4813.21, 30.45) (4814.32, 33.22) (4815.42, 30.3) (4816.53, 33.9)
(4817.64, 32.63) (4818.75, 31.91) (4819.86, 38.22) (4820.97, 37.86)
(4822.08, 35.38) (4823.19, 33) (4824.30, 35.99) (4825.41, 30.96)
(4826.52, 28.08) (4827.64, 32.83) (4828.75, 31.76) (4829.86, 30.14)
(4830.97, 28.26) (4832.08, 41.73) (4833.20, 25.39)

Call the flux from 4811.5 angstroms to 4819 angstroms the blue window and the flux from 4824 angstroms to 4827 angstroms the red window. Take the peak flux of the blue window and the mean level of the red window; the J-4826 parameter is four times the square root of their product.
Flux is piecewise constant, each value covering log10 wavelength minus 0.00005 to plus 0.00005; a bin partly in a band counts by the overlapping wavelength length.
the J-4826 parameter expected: 133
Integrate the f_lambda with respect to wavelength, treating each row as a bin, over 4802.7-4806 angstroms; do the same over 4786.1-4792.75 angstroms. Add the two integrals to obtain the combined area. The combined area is 325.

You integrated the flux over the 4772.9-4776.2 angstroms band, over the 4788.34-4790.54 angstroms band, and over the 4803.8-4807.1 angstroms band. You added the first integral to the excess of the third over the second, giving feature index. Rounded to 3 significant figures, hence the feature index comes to 142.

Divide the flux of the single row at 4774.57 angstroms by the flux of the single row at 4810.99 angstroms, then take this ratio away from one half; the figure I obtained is -0.50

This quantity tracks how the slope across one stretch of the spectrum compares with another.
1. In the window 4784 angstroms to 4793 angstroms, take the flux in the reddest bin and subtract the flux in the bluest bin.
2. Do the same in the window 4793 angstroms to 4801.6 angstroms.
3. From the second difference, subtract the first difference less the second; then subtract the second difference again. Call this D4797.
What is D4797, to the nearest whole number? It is 6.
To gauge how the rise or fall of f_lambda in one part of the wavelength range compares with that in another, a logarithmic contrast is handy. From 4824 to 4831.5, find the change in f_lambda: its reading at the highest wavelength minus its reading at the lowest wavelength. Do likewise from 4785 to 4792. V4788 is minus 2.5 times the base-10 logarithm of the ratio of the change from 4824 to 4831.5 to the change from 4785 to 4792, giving -1.2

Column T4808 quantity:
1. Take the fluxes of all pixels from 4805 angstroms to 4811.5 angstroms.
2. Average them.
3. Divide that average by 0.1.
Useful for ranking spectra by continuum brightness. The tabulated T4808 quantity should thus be 311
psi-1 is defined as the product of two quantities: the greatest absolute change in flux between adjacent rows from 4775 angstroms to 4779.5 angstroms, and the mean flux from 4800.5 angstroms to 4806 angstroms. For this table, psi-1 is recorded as 161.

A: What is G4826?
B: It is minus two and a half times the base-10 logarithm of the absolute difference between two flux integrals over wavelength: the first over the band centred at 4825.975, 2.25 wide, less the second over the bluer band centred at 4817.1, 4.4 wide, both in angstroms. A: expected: -4.7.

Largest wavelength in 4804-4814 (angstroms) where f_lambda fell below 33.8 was 4813.21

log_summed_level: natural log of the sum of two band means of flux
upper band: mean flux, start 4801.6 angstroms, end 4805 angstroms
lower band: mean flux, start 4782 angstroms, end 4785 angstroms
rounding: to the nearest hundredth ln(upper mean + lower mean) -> 4.23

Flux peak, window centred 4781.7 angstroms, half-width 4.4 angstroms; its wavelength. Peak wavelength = 4785.58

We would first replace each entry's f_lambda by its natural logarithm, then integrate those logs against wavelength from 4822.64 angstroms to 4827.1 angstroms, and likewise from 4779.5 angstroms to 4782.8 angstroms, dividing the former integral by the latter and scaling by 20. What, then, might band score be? 27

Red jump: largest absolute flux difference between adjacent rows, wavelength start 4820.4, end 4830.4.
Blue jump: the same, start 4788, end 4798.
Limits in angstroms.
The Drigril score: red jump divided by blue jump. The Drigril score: 1.2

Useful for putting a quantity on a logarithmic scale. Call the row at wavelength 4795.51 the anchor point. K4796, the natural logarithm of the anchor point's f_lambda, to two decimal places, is 3.57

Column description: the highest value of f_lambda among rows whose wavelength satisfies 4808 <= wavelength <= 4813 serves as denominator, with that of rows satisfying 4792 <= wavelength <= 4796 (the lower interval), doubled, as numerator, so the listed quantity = 2.03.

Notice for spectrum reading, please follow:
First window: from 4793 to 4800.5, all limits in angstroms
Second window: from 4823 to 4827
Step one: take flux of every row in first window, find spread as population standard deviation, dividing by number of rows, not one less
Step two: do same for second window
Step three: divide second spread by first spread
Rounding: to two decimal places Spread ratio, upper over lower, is 1.52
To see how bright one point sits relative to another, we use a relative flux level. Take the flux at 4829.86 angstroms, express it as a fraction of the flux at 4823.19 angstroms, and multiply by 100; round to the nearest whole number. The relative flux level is 91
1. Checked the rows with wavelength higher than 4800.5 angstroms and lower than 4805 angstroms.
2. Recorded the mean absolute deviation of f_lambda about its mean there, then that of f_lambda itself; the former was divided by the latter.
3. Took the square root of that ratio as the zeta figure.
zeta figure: 0.260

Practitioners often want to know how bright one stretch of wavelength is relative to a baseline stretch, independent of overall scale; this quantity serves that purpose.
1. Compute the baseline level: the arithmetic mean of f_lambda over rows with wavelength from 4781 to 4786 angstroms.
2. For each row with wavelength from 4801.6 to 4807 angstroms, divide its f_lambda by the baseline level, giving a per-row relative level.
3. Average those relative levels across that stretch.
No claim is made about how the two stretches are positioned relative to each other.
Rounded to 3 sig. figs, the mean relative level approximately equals 1.00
